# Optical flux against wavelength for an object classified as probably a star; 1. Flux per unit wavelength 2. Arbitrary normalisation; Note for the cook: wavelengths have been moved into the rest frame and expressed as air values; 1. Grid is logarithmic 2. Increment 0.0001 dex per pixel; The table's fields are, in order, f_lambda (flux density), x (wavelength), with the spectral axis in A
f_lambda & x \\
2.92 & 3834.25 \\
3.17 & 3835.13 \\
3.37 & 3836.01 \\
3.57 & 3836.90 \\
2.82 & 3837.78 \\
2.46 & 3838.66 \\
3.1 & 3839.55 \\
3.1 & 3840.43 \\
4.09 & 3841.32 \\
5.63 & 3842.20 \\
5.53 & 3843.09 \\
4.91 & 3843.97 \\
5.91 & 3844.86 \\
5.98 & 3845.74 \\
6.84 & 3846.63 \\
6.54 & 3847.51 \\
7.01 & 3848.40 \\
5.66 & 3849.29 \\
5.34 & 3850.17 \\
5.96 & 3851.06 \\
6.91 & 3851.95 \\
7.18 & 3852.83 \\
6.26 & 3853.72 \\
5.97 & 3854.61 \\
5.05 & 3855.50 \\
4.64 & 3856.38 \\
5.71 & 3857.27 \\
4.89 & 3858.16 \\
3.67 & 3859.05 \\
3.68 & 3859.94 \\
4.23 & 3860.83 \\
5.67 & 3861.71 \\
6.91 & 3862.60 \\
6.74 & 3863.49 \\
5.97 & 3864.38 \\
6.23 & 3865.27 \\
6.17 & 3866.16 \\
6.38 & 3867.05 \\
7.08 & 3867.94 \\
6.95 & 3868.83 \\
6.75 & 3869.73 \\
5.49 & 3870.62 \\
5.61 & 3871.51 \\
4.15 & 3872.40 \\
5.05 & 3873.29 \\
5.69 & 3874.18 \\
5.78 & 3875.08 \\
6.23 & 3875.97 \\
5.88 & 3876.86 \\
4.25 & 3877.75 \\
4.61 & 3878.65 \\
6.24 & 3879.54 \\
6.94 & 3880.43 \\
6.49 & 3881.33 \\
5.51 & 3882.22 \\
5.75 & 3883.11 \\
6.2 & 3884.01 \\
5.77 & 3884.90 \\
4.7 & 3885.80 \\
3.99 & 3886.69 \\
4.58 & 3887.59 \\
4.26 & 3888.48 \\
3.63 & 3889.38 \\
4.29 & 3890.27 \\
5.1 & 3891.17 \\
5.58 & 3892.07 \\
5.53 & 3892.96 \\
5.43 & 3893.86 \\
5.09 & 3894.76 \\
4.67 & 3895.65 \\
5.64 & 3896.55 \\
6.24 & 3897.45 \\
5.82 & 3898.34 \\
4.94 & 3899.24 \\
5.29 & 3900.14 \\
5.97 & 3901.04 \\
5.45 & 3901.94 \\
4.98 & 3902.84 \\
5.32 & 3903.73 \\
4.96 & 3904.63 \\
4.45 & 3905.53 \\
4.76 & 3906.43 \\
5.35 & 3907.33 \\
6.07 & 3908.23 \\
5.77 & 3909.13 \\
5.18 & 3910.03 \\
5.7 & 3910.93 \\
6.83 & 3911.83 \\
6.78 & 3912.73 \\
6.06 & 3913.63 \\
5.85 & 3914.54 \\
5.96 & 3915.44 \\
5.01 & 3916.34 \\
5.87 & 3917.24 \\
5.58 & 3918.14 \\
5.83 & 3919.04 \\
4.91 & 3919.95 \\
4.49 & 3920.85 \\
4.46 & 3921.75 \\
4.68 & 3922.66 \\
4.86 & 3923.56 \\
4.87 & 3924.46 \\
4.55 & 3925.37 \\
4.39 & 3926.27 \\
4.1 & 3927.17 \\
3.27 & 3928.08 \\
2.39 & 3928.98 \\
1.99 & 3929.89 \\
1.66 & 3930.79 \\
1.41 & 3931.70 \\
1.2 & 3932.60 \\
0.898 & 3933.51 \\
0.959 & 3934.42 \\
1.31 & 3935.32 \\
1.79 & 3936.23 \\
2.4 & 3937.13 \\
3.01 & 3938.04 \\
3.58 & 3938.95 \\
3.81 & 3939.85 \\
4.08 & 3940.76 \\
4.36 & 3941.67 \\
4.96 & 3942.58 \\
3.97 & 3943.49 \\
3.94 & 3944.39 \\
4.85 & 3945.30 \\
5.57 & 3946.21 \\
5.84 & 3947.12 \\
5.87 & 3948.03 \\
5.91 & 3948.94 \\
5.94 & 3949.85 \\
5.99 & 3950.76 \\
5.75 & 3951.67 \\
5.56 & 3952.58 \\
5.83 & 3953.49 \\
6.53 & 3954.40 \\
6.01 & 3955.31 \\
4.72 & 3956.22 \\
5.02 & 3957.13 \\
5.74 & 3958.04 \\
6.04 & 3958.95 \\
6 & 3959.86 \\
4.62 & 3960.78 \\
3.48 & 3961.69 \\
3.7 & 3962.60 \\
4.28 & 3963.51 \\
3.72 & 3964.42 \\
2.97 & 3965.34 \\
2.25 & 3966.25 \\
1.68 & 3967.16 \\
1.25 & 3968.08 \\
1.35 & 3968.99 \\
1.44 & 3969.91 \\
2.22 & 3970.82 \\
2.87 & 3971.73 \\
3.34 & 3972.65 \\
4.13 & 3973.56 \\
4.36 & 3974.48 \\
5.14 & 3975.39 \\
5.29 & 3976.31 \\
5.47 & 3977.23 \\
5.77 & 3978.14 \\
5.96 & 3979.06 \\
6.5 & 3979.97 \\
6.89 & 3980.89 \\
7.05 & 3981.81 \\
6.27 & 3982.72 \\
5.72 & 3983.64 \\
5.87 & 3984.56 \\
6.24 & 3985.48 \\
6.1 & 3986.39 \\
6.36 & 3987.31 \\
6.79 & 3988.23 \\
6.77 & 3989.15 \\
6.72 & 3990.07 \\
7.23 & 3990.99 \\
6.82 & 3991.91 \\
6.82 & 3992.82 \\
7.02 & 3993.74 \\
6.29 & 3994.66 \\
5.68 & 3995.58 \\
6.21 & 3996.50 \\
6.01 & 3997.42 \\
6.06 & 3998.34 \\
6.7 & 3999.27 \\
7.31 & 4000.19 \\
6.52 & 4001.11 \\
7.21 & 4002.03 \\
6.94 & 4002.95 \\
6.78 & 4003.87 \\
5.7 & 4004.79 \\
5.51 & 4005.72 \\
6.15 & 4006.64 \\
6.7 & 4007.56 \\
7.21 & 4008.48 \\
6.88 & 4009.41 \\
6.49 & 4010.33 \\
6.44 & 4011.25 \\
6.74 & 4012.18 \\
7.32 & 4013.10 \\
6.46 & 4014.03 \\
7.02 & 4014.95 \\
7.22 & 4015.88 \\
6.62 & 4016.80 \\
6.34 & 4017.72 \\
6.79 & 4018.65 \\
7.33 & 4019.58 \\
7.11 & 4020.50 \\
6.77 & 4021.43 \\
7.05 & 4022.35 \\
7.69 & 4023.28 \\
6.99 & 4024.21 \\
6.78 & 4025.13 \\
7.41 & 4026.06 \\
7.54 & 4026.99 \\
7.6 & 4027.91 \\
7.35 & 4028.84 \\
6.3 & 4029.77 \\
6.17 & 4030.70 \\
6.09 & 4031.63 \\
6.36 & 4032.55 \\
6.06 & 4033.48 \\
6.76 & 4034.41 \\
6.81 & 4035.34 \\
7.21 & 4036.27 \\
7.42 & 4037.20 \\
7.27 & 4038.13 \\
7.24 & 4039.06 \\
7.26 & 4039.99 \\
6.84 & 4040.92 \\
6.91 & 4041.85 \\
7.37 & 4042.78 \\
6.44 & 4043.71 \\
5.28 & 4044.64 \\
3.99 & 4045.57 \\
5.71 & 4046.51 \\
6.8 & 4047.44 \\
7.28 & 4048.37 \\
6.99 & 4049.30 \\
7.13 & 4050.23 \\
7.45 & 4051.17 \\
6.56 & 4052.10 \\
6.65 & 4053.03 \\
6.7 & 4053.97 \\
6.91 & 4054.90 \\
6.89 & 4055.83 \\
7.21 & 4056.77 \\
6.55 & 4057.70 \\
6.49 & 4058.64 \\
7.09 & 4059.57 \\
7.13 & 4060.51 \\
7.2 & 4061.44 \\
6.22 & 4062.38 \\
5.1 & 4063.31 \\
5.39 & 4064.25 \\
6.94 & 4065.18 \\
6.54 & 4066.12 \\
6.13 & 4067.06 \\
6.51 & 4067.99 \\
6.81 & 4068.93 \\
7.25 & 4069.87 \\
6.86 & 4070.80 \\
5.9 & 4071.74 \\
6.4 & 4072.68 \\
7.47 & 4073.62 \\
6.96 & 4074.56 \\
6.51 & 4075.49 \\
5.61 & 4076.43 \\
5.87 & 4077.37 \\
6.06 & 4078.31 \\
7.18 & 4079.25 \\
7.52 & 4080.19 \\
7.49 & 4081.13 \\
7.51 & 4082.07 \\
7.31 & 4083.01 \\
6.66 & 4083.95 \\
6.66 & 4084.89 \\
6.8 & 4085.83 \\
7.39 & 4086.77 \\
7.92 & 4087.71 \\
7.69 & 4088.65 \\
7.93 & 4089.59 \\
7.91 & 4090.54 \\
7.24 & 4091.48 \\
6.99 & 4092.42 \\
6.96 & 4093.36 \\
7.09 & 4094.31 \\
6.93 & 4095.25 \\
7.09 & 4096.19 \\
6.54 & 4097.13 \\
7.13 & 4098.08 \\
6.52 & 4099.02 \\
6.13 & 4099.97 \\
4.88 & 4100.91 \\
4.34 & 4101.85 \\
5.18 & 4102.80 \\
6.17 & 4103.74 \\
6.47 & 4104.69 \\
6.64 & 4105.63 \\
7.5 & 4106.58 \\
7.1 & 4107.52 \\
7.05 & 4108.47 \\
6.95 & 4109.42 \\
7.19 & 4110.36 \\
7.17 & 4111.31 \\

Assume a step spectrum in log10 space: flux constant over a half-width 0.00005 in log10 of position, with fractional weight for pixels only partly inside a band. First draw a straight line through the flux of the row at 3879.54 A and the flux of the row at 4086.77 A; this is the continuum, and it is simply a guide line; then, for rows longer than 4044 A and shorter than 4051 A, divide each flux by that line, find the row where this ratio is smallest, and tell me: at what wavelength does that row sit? 4045.57 A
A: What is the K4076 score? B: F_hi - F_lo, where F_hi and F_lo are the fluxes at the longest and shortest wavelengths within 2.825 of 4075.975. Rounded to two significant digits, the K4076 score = -1.4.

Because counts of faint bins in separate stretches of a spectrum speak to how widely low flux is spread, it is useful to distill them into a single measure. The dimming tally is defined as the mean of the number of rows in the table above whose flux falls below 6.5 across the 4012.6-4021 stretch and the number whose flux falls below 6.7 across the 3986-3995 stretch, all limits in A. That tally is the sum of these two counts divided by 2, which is 2.5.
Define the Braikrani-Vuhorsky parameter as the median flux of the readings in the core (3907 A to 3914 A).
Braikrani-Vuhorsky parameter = 5.9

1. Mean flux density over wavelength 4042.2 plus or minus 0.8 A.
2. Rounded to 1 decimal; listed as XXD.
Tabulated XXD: 7.1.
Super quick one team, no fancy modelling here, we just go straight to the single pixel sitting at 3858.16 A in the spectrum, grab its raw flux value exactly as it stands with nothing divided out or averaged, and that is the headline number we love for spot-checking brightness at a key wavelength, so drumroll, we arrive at 4.89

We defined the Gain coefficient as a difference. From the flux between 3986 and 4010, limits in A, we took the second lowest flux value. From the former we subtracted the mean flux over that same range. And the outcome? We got -0.88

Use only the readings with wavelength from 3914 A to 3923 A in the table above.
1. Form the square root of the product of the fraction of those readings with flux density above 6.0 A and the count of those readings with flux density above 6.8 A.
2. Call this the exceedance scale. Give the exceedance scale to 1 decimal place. 0.0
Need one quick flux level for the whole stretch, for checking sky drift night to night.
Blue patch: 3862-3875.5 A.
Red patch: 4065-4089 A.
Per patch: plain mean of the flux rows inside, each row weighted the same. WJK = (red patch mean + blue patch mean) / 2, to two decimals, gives 6.45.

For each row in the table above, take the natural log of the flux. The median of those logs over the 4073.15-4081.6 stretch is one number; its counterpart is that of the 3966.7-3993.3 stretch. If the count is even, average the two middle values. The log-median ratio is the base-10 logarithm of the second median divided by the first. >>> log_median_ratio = -0.04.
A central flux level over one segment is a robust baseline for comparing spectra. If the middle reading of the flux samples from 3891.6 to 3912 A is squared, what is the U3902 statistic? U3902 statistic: 29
